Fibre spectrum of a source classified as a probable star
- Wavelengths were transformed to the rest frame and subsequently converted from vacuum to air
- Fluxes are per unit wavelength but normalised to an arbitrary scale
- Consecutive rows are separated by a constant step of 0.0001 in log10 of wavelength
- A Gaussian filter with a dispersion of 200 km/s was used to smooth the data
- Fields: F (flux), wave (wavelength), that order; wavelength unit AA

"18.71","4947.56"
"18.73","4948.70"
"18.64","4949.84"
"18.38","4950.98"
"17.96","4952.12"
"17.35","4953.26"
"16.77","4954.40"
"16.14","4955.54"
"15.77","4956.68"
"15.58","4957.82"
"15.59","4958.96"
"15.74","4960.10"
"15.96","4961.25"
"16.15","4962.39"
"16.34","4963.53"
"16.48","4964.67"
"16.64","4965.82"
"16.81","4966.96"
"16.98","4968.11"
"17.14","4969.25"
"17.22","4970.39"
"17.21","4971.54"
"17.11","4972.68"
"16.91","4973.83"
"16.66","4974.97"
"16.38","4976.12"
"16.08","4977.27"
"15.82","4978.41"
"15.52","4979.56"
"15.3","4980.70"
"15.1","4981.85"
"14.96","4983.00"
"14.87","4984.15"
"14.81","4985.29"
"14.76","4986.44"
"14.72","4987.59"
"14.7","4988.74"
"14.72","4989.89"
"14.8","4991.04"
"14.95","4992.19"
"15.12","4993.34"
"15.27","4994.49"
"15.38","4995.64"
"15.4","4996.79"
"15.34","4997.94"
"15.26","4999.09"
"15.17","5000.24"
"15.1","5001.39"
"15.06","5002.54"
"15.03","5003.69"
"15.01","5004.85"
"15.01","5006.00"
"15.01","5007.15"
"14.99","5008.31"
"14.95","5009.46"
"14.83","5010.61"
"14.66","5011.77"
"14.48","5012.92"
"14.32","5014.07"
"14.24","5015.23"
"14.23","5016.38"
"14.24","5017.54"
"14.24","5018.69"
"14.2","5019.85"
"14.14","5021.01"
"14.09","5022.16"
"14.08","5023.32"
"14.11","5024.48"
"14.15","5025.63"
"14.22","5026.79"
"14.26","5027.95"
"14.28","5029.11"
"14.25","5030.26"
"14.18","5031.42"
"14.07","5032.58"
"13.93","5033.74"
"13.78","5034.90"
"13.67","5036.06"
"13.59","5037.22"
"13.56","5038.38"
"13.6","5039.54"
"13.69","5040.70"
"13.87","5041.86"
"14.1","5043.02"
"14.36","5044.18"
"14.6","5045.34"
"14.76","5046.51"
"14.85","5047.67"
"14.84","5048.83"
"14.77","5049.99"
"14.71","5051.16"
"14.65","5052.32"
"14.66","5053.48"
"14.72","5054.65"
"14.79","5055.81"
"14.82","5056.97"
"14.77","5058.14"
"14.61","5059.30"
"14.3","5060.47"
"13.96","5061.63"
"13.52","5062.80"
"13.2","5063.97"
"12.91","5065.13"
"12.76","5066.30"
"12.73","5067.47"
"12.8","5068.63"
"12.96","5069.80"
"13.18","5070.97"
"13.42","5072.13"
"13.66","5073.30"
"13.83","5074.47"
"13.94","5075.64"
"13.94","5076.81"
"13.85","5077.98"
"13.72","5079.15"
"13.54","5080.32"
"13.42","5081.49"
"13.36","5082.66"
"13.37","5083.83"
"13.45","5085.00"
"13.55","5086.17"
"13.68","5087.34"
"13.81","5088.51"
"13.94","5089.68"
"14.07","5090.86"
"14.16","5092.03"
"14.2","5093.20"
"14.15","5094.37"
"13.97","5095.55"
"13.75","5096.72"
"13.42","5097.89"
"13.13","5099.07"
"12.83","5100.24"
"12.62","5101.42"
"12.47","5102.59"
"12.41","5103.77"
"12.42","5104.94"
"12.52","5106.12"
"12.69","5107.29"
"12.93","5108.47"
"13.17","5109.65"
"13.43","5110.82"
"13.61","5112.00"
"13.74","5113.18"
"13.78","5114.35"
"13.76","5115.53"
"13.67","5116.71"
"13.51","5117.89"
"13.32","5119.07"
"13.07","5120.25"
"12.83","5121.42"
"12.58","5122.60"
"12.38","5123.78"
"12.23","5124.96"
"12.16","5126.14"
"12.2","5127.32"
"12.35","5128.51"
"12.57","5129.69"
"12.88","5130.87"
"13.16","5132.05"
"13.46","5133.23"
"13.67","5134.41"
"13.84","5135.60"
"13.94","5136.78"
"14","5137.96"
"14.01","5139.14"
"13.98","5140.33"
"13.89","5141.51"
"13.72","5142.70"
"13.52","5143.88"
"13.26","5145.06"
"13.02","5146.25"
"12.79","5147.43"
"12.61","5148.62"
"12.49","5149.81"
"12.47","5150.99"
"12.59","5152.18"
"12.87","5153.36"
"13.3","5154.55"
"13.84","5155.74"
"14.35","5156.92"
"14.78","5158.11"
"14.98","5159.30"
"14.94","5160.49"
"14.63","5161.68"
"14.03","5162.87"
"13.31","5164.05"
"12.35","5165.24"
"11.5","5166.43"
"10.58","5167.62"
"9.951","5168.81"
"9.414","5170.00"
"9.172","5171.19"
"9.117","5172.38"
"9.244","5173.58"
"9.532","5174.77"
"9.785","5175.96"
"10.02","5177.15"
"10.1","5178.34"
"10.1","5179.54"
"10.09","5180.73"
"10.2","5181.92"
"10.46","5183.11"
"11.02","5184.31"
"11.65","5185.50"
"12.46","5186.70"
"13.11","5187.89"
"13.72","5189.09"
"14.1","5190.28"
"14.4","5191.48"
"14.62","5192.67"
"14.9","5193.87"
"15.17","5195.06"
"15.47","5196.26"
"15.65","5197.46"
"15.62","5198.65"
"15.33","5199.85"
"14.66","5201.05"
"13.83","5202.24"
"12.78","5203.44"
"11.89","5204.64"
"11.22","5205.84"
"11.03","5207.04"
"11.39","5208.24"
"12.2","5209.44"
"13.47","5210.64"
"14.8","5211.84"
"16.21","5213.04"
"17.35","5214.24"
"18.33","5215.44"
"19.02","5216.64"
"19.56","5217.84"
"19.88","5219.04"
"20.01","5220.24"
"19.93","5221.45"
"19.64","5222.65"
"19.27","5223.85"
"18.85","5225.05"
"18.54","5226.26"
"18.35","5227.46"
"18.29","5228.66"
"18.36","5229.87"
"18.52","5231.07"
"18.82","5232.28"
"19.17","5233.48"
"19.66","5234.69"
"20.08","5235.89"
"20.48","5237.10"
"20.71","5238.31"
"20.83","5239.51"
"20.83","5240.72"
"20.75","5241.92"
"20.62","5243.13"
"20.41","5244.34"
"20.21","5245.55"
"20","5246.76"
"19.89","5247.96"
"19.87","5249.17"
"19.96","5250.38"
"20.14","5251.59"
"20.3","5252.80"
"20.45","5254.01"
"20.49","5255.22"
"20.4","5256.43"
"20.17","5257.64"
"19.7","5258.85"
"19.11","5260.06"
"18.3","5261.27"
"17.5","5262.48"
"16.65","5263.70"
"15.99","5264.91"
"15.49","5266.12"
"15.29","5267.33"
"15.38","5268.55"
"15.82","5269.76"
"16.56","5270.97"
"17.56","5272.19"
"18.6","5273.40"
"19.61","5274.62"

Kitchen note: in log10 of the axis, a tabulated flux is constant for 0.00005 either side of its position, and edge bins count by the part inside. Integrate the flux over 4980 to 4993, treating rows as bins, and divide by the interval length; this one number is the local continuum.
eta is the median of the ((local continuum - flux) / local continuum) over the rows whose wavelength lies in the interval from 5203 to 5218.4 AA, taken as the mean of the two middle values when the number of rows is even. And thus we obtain 0.095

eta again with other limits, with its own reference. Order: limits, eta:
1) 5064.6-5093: 0.090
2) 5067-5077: 0.099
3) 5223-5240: -0.277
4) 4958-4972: -0.112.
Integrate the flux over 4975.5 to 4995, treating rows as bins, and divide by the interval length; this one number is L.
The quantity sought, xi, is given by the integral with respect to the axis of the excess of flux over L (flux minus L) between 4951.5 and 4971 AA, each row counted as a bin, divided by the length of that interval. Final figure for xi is 1.3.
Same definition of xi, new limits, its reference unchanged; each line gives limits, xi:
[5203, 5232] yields 1.5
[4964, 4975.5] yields 1.7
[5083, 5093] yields -1.4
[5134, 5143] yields -1.3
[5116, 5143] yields -2.0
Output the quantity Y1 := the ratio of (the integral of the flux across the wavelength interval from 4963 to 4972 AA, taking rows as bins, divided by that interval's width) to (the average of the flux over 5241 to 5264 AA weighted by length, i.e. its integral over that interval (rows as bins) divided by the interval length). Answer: 0.9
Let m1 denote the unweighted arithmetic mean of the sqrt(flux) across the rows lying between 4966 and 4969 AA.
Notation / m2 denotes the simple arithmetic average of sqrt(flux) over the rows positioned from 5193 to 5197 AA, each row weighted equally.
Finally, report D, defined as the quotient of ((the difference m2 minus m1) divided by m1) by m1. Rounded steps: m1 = 4.11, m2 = 3.90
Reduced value -0.01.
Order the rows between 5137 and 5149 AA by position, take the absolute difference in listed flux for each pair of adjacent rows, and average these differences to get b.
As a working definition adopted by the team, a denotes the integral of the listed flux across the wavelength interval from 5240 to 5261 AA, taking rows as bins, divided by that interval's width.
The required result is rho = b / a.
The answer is 0.008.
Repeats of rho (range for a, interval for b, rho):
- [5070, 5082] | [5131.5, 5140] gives 0.010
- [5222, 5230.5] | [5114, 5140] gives 0.009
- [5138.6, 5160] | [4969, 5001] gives 0.010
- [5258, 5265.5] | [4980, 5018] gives 0.004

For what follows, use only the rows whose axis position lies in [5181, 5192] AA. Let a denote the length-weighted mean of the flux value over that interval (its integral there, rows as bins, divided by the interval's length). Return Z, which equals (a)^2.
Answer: 150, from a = 12.3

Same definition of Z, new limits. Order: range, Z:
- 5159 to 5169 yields 169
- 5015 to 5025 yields 201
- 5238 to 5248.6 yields 419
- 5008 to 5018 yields 212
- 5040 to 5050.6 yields 208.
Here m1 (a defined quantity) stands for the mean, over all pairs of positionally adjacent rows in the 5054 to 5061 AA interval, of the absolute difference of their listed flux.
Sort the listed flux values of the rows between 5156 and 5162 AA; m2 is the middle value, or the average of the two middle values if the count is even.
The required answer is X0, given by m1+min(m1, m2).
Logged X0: 0.25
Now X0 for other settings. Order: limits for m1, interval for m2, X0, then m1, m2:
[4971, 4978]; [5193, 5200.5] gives 0.45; 0.226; 15.4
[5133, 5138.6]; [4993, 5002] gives 0.27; 0.135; 15.3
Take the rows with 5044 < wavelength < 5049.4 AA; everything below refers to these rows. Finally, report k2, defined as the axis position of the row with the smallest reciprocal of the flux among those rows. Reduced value 5047.67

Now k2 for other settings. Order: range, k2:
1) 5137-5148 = 5139.14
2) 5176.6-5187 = 5186.70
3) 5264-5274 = 5273.40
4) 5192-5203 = 5197.46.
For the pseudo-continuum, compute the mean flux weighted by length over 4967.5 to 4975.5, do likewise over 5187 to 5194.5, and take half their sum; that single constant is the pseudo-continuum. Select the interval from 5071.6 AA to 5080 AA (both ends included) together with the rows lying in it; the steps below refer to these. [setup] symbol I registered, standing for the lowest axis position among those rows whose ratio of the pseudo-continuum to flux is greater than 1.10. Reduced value 5072.13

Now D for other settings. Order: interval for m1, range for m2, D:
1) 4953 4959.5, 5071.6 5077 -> -0.02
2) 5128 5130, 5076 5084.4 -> 0.01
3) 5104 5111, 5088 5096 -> 0.01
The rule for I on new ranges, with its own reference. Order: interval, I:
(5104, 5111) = 5104.94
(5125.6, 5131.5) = 5126.14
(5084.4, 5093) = 5085.00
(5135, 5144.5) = 5135.60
